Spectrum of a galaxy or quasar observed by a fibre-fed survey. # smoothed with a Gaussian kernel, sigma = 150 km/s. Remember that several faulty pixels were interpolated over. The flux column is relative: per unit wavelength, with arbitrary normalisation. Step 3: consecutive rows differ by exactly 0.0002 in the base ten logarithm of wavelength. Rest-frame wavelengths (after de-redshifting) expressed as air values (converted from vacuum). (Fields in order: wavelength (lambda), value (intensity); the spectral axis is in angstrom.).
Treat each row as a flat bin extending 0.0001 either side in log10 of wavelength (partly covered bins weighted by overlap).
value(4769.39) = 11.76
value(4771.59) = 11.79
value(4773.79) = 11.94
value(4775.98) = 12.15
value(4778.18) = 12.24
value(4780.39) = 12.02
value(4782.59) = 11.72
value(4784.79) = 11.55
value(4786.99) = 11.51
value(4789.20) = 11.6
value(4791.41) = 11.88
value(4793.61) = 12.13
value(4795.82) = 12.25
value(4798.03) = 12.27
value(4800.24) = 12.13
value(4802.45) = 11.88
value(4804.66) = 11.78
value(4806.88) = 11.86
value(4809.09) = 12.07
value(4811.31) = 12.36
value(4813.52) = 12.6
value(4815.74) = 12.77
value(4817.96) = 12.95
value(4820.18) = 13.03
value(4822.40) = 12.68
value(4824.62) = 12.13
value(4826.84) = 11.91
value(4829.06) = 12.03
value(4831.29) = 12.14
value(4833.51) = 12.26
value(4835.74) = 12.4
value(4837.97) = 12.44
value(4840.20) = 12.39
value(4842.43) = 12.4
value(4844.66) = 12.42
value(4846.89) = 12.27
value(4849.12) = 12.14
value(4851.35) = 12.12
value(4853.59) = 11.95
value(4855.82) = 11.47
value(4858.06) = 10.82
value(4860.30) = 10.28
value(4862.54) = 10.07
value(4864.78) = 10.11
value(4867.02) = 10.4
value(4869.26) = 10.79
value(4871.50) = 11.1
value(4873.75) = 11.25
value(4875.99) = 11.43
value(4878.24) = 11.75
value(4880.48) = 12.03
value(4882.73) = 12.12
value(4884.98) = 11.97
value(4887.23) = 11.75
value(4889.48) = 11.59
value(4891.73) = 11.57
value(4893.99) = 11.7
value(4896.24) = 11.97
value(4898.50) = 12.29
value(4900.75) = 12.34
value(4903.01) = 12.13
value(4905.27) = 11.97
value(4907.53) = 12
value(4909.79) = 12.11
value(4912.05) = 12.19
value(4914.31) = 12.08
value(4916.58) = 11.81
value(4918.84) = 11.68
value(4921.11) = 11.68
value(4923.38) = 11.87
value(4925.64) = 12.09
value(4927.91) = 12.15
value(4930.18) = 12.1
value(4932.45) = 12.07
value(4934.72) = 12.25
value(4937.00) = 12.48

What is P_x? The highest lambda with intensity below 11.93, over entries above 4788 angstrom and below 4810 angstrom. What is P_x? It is 4806.88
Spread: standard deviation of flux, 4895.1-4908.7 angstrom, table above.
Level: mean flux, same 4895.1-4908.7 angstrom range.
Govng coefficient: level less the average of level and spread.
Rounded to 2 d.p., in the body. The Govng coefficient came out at 5.98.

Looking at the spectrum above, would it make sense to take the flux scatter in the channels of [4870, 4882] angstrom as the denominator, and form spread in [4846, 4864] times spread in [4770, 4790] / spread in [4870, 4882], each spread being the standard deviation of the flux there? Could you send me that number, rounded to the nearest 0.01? 0.62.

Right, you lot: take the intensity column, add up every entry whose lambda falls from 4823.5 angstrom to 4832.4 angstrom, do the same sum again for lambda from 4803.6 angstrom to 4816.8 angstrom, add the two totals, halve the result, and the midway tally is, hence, 61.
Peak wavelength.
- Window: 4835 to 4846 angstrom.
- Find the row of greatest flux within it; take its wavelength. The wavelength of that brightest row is 4837.97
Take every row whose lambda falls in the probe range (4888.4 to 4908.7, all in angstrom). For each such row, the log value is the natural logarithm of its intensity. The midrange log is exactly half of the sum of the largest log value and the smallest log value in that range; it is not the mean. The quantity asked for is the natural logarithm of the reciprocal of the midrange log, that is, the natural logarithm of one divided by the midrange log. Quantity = -0.909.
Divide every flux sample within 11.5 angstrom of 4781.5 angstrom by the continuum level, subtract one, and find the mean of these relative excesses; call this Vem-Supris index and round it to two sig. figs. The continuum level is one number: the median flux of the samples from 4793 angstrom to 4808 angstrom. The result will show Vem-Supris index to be -0.024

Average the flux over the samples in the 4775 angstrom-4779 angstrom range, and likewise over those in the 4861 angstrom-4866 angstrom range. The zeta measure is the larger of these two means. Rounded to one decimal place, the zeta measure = 12.2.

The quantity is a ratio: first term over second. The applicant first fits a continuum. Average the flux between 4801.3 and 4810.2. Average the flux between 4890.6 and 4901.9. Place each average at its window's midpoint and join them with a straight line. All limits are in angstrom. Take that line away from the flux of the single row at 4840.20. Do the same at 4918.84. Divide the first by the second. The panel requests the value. -1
